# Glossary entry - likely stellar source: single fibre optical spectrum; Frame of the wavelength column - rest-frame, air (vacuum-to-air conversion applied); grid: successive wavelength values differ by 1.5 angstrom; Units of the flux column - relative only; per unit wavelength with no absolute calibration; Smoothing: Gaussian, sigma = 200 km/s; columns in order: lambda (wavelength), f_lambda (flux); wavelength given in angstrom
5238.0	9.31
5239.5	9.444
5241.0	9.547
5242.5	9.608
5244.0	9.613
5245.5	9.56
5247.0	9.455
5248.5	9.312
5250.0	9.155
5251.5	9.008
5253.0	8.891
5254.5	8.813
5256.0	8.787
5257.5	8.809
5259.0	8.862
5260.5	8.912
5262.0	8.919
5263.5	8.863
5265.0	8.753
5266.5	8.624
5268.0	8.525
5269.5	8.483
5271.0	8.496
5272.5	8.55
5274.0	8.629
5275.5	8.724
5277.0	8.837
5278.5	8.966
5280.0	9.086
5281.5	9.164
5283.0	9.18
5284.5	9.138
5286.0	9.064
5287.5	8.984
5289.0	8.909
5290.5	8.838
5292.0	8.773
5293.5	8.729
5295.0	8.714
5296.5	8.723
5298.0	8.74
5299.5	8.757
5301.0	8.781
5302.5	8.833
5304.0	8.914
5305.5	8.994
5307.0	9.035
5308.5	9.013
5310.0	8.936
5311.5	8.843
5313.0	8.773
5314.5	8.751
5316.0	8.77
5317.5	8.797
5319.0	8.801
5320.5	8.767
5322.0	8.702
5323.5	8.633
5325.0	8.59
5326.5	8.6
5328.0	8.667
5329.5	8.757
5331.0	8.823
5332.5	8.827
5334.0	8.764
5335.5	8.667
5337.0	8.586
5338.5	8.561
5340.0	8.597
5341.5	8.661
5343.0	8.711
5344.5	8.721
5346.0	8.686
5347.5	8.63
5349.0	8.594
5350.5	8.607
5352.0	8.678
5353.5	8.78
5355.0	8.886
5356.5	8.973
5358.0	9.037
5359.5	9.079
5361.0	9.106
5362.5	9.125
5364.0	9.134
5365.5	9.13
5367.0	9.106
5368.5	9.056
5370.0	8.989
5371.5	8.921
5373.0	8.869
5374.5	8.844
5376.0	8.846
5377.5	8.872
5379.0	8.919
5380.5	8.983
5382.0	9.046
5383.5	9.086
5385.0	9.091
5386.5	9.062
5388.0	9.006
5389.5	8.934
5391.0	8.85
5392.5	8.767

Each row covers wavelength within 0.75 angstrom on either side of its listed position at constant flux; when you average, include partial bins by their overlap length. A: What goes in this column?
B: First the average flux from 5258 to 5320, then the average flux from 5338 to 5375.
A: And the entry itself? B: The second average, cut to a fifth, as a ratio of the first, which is 0.201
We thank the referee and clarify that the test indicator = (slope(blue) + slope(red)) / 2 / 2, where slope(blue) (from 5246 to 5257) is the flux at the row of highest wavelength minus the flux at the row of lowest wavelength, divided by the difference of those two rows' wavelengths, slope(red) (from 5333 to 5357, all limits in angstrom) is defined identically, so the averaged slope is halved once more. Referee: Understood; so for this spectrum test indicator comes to -0.016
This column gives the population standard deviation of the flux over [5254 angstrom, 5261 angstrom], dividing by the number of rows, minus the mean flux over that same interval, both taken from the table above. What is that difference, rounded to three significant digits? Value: -8.79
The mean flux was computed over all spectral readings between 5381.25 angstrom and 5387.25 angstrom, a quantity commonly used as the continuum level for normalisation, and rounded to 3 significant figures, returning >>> 9.07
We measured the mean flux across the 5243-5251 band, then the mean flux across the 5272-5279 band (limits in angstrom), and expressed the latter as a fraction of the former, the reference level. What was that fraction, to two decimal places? 0.93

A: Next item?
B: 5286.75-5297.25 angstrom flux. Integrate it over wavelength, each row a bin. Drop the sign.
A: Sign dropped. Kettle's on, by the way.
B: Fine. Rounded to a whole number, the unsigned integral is 93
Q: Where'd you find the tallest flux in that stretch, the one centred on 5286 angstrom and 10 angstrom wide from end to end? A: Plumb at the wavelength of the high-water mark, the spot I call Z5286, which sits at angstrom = 5283.0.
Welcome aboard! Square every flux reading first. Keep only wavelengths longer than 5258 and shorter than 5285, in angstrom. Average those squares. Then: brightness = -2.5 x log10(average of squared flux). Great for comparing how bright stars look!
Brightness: -4.73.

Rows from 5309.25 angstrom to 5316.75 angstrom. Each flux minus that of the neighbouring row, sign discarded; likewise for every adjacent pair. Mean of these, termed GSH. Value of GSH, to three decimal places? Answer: 0.051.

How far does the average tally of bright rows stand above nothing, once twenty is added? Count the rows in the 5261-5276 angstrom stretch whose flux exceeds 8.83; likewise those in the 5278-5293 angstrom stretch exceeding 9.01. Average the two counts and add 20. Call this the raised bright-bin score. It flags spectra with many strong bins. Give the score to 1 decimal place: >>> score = 23.5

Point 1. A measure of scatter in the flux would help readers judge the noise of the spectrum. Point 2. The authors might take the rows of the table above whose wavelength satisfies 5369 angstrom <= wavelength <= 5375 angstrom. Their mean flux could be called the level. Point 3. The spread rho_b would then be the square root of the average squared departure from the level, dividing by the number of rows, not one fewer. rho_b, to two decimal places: 0.06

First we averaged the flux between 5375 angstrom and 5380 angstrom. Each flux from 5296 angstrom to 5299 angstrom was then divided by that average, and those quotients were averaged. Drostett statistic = 0.983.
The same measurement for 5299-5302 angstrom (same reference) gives 0.988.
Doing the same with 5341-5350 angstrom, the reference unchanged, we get 0.976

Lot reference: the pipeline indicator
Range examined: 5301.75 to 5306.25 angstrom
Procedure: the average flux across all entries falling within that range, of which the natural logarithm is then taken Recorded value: 2.188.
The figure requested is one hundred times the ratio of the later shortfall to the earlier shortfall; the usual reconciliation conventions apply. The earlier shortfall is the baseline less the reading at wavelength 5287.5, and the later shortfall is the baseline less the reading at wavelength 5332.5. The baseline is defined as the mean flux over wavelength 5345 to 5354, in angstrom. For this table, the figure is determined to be 51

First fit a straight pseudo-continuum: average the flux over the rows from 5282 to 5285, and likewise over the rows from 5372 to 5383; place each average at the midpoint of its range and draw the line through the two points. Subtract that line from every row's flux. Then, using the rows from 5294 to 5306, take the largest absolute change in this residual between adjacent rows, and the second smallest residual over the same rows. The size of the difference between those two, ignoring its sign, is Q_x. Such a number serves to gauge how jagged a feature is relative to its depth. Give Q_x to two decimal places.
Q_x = 0.49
